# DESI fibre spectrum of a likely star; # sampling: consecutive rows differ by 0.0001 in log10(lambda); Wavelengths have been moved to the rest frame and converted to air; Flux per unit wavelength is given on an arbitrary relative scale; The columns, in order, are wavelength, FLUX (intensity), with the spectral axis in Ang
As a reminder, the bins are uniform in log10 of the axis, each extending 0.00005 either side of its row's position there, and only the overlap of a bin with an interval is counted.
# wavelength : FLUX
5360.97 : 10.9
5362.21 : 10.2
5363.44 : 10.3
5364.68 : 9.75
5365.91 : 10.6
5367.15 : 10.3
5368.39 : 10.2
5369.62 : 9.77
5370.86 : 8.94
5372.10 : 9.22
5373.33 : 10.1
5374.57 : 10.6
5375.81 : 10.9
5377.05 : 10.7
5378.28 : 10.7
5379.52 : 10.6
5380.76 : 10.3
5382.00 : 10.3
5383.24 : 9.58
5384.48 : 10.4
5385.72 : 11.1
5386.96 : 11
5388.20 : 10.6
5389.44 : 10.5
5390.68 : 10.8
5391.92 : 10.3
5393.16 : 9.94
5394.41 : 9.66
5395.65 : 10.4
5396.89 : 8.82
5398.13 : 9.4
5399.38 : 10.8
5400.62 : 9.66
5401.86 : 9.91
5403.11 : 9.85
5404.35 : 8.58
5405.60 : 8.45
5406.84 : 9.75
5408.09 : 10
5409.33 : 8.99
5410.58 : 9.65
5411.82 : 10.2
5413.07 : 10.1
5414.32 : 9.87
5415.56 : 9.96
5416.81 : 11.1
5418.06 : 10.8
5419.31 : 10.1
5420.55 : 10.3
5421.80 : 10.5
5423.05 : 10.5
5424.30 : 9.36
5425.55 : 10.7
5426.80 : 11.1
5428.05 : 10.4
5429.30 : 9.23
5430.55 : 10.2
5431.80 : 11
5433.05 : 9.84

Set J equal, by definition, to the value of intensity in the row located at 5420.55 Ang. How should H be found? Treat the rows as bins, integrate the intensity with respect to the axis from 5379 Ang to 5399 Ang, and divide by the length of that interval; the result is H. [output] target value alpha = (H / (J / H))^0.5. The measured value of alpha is 3.19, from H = 10.23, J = 10.3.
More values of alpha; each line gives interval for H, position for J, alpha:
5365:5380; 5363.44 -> 3.18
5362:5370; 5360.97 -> 3.08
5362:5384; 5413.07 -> 3.20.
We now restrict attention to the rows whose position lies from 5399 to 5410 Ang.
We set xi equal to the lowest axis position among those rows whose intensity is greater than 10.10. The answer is 5399.38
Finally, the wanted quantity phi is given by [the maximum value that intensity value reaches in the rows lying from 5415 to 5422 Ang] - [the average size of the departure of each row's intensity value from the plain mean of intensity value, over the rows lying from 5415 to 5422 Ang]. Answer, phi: 10.8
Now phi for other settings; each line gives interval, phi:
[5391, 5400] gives 10.3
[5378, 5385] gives 10.4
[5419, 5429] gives 10.8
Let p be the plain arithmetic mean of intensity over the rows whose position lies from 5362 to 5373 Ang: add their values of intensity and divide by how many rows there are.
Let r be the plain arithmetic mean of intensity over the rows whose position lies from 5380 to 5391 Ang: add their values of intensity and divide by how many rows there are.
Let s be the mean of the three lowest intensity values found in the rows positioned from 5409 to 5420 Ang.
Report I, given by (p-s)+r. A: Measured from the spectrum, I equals 10.9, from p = 9.92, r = 10.5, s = 9.5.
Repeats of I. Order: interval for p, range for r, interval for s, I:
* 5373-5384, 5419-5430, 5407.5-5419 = 11.2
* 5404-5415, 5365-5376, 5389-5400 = 10.3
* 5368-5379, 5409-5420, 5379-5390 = 10.2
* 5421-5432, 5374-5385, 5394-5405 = 11.9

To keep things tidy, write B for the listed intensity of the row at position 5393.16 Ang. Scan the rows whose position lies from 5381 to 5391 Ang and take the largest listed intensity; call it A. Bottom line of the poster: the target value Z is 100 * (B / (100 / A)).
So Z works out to 110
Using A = 11.1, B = 9.94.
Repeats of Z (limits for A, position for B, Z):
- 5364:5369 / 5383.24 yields 102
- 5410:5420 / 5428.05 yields 115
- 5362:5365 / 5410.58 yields 99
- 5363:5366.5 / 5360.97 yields 116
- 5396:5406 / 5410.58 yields 104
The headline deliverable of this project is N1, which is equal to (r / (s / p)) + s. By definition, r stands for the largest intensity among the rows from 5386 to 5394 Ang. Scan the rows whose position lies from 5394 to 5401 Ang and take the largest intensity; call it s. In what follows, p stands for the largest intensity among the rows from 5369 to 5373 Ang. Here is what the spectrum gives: 20.8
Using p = 9.77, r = 11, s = 10.8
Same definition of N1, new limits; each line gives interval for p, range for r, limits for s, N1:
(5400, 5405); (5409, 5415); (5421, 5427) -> 20.2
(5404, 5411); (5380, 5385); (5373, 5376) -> 20.4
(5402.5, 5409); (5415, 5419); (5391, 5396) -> 21.1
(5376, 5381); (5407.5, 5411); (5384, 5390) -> 20.7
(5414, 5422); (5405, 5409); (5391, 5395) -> 21.1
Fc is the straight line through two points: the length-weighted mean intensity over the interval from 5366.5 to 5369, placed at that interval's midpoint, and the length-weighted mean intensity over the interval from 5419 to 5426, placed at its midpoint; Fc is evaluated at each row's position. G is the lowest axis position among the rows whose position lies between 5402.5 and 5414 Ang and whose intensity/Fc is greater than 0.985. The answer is 5411.82 Ang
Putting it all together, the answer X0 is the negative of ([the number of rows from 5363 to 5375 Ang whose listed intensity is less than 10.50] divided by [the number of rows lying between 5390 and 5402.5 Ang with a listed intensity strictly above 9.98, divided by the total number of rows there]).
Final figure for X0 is -20.0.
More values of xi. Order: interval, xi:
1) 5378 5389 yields 5378.28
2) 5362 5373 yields 5362.21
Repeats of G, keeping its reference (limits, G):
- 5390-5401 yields 5390.68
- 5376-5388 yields 5377.05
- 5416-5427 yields 5416.81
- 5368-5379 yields 5368.39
